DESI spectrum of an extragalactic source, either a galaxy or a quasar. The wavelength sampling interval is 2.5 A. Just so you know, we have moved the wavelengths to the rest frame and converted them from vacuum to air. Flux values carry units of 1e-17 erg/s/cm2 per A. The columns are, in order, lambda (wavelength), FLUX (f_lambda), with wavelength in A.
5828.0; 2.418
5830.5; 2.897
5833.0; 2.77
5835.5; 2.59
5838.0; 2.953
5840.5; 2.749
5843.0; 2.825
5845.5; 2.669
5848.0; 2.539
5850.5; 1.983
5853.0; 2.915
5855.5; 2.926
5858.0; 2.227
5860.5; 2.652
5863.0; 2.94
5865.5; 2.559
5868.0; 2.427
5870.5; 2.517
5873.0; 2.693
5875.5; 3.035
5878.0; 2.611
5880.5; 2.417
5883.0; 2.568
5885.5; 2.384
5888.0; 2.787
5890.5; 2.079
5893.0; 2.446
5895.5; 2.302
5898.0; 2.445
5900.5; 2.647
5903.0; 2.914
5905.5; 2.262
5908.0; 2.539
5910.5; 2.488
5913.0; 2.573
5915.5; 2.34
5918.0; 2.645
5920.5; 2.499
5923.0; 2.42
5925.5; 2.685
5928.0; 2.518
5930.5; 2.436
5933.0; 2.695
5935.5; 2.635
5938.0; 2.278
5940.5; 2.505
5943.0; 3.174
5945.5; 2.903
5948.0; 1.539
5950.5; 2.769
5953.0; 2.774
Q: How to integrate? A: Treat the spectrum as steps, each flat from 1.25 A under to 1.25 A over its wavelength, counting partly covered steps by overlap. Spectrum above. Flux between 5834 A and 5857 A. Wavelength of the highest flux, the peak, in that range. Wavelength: 5838.0 A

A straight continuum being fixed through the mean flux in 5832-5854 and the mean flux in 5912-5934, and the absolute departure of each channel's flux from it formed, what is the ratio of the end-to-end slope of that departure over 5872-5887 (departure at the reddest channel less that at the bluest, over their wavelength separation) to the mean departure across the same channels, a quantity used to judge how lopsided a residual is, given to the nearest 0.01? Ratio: 0.07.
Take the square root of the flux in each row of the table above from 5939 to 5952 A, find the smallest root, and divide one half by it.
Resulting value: 0.403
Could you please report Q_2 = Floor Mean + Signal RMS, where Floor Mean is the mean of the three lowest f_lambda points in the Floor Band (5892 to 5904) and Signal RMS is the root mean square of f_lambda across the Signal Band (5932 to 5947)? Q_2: 5.11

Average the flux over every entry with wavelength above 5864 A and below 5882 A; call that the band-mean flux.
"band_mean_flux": 2.61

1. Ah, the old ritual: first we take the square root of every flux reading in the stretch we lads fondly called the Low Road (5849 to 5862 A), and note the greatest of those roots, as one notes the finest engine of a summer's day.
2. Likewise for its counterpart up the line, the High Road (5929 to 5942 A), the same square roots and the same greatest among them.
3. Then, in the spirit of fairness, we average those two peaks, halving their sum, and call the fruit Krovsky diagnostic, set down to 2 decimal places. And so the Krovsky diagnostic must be 1.68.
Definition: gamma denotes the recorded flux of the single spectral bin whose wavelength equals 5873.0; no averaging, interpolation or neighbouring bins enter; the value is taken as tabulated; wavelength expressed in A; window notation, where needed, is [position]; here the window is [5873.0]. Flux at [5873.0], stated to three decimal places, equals 2.693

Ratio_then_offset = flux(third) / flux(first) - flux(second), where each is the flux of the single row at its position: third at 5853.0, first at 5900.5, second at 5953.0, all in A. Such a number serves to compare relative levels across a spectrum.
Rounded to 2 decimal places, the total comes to -1.67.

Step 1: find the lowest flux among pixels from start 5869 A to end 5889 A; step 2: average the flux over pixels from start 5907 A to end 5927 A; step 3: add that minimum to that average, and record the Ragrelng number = 4.91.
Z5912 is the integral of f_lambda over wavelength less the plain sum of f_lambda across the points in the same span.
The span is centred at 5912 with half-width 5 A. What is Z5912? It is 14.9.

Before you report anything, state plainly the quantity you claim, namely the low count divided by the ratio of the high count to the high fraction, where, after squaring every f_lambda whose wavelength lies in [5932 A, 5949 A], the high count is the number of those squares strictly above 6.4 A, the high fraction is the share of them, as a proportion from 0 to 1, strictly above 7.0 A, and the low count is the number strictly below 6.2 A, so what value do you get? 0.214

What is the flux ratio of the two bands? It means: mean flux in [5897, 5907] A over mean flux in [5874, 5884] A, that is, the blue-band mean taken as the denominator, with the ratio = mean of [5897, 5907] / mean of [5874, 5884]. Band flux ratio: 0.97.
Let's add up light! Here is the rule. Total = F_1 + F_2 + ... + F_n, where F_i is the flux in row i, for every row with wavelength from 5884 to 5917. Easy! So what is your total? 32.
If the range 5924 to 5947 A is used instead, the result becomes 24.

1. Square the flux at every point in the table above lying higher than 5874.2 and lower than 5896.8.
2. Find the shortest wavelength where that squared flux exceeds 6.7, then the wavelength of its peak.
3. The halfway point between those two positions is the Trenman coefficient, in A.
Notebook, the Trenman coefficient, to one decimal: 5875.5 A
